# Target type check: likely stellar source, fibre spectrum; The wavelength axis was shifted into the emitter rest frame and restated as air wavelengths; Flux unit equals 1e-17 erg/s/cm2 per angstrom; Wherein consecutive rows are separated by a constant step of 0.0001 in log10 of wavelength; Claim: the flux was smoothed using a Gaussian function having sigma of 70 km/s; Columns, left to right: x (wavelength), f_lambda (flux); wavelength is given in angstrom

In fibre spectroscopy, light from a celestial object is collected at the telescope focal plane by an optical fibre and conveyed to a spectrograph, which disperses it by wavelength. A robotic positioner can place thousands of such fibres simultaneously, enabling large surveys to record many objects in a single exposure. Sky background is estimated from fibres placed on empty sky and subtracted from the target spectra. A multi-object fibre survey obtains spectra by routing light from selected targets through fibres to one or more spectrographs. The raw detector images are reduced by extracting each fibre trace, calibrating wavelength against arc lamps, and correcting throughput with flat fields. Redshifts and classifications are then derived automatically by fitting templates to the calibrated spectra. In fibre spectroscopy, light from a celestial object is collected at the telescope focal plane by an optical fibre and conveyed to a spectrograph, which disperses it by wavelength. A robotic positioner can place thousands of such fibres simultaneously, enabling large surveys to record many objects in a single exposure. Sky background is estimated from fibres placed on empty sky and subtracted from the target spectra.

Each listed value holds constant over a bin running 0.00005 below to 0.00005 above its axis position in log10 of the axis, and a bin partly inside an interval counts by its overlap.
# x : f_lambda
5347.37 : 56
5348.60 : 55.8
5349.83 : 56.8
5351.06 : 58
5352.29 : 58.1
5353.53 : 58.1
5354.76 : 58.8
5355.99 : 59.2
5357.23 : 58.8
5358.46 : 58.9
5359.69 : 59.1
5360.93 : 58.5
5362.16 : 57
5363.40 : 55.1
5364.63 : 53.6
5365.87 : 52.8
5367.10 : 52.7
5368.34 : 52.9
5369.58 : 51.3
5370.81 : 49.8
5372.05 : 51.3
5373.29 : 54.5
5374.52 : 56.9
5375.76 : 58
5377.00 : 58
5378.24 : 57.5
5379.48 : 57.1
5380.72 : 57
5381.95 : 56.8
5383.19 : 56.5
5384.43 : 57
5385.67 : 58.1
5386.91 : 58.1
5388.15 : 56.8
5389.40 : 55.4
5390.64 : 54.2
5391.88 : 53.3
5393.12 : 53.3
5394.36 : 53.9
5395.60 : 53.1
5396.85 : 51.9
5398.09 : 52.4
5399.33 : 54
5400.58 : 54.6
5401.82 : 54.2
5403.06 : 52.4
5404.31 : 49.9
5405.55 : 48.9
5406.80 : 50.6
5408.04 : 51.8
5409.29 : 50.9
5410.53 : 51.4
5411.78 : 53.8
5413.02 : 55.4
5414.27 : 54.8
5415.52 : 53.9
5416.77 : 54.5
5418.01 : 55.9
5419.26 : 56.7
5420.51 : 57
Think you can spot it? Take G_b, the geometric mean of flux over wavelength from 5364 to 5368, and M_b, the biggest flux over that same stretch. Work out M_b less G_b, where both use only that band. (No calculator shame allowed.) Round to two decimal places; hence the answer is 0.57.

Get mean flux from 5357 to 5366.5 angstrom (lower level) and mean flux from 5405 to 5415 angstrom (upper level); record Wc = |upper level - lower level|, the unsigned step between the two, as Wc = 4.5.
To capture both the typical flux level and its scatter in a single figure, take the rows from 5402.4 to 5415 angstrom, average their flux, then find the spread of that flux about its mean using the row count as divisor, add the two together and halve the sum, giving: 27.0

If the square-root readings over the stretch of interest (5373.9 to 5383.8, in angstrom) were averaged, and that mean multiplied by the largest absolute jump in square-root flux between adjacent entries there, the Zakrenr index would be 0.55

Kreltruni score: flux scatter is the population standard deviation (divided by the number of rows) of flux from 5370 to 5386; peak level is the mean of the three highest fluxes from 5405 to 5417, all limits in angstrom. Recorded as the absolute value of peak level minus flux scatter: 52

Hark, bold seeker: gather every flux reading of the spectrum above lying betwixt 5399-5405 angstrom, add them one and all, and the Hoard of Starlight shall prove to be 265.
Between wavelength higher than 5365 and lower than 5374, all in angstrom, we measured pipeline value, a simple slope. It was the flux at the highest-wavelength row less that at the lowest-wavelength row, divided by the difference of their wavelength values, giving 0.23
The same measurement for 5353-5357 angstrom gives 0.45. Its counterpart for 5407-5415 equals 0.48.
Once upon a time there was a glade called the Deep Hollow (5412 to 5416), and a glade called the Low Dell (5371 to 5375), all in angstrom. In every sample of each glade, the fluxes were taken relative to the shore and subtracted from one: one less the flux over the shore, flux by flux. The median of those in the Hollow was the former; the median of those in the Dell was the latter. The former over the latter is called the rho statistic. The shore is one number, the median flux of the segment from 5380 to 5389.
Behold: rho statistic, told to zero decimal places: 1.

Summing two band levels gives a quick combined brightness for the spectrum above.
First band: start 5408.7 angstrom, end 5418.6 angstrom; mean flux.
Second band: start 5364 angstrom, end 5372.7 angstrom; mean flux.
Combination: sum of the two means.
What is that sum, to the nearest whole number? 106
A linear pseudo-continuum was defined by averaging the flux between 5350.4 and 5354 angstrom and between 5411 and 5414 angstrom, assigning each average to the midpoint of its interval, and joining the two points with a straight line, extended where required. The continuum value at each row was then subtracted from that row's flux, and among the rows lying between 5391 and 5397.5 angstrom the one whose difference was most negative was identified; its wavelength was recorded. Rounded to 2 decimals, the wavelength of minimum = 5396.85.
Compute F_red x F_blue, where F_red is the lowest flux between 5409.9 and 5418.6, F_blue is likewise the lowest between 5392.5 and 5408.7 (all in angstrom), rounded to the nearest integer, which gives 2513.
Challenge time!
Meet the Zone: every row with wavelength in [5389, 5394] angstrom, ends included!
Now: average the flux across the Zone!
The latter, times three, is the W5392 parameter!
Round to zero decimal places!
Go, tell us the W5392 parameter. 162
